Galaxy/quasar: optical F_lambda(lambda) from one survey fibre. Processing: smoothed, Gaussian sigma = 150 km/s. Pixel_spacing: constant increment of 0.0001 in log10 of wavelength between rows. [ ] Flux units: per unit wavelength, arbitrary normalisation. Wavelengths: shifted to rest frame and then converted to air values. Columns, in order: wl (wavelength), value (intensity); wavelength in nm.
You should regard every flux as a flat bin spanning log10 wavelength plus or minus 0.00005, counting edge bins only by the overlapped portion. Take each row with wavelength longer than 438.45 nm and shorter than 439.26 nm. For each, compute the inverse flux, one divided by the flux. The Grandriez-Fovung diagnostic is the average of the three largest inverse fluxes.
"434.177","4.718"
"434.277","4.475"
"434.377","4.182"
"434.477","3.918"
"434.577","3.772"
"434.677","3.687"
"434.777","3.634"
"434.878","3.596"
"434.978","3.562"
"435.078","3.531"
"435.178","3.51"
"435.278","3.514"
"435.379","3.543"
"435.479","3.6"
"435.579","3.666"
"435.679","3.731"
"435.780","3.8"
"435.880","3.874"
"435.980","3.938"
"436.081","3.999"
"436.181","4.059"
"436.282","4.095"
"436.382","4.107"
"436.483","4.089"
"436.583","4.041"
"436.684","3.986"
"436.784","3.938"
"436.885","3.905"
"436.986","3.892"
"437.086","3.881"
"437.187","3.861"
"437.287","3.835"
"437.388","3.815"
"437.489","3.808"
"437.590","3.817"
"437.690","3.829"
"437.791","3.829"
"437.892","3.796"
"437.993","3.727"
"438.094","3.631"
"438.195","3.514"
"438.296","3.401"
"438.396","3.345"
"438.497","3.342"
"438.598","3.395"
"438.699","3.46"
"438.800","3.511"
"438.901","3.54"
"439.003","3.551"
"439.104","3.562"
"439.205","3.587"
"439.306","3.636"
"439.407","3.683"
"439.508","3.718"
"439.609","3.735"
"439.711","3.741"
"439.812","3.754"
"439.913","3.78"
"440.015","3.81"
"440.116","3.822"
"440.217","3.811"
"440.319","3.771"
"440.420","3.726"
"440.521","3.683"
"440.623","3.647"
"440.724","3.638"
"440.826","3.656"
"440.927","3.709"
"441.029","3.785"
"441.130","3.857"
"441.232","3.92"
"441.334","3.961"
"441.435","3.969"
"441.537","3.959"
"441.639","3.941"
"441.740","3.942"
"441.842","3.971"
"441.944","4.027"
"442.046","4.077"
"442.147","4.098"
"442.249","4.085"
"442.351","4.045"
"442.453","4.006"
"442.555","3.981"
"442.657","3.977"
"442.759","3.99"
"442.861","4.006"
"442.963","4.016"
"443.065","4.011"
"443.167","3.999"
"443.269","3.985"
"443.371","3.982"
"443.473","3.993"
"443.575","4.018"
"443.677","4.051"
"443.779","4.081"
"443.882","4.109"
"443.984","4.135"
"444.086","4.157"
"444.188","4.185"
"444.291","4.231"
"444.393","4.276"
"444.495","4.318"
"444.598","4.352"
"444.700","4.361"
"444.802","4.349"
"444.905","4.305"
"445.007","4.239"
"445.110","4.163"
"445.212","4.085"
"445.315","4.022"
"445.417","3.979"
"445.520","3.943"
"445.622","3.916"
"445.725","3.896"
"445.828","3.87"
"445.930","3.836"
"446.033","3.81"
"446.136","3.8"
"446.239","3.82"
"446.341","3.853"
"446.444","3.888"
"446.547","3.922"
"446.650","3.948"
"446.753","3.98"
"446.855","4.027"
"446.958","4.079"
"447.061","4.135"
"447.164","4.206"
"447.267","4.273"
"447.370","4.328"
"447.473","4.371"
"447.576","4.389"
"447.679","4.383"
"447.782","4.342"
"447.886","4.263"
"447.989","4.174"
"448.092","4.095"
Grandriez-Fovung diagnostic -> 0.294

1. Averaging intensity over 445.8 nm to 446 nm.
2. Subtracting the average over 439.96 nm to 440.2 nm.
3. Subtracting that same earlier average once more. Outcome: -3.78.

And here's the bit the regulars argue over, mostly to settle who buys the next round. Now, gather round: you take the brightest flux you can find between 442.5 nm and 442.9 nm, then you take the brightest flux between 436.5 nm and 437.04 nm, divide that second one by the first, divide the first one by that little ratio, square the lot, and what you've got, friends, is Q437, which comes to 16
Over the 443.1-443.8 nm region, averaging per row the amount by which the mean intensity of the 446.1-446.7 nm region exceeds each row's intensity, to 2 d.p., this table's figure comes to -0.14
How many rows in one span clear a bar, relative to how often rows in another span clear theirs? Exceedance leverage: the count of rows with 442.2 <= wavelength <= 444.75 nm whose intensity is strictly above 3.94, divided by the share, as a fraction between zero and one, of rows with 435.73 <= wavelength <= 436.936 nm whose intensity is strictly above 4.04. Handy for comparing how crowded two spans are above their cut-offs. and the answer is 60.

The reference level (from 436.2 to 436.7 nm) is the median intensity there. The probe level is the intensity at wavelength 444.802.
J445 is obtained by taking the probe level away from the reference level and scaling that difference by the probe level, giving -0.060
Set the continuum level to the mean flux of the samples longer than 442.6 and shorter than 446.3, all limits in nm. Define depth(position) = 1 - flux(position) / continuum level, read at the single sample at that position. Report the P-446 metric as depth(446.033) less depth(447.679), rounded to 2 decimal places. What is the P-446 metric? 0.14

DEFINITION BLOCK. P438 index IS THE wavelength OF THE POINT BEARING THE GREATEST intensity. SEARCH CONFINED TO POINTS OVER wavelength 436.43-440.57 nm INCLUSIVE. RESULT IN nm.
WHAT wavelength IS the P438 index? 436.483 nm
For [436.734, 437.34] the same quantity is 436.784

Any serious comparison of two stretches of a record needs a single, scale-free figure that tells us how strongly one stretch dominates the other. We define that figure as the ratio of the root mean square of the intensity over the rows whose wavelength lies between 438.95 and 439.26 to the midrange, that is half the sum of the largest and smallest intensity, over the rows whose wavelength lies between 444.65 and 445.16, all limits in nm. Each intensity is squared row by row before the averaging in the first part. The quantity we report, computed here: 0.837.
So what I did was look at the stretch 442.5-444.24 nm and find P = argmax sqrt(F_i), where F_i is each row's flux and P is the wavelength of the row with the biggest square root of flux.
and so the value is 444.188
